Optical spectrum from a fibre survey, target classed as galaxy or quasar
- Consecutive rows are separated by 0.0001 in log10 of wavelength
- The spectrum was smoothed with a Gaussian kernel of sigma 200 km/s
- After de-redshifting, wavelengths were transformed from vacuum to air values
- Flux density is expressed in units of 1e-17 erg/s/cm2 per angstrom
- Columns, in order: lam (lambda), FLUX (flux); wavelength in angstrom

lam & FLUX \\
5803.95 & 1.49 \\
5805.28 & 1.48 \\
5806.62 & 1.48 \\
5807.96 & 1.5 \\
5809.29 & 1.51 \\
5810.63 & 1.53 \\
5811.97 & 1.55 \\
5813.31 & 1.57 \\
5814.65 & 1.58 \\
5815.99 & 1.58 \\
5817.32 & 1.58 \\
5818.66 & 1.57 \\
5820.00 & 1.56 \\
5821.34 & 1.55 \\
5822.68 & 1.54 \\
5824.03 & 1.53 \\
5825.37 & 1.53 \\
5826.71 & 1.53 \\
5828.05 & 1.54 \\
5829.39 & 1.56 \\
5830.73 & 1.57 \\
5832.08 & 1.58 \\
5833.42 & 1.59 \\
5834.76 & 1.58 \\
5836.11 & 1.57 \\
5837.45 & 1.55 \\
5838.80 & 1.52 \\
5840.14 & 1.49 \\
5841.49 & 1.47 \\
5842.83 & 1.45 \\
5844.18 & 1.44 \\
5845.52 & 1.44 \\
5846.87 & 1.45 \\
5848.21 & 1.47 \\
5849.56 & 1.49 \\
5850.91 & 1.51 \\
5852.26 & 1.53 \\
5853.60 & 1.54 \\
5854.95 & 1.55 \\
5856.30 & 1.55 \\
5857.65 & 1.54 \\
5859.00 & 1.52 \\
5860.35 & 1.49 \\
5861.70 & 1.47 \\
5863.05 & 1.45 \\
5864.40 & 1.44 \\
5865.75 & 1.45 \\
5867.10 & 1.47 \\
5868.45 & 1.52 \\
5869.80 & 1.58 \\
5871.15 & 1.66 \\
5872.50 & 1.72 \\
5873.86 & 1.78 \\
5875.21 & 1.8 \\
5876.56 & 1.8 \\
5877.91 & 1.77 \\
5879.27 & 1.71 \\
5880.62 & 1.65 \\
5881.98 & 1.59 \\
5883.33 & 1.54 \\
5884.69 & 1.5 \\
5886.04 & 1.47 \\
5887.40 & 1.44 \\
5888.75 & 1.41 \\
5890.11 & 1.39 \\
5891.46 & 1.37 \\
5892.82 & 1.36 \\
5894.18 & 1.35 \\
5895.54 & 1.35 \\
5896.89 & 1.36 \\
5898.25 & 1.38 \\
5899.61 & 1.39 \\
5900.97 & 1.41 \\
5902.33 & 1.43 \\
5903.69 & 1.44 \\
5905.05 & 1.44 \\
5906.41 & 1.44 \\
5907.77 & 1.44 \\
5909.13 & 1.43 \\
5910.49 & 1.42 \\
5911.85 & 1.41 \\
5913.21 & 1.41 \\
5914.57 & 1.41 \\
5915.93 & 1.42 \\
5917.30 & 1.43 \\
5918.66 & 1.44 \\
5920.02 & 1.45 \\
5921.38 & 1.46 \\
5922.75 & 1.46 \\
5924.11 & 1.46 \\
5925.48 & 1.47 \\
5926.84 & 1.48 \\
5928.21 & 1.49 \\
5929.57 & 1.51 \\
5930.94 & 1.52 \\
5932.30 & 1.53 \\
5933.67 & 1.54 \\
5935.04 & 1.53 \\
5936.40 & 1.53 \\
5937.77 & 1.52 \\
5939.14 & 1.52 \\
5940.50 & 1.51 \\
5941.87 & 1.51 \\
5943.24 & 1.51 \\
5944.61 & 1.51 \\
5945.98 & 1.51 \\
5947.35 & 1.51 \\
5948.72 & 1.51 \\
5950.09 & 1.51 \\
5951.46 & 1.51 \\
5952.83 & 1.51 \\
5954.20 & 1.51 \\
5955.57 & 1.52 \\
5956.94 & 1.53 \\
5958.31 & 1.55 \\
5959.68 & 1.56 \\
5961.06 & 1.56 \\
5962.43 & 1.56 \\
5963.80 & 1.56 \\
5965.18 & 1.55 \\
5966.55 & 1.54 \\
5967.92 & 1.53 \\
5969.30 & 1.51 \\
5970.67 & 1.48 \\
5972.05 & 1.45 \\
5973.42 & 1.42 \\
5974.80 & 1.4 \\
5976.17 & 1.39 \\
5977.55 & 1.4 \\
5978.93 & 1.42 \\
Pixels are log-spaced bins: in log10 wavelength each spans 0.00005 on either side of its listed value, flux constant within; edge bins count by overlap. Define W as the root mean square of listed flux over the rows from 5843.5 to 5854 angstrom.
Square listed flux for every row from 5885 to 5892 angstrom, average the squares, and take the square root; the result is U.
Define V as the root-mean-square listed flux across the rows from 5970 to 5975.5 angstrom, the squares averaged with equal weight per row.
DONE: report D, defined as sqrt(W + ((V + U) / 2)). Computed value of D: 1.71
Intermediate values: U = 1.42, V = 1.44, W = 1.48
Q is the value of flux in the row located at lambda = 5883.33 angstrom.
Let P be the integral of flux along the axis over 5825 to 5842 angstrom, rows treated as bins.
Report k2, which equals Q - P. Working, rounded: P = 26.3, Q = 1.54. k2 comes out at -24.7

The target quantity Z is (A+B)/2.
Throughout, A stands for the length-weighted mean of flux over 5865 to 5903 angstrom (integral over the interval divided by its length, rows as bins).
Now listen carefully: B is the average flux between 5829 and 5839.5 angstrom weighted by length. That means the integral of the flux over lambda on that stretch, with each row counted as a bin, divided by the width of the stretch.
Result 1.544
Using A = 1.52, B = 1.56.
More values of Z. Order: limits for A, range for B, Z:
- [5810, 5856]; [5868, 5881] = 1.618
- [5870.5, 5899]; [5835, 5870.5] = 1.521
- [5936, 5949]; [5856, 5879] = 1.552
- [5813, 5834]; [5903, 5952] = 1.519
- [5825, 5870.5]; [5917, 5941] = 1.503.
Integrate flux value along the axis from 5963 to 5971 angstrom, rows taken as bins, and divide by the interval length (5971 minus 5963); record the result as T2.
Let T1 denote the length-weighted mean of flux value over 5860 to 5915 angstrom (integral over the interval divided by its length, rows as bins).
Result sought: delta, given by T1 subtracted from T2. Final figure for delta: 0.035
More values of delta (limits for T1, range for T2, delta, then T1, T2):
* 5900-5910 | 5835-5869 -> 0.065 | 1.43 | 1.50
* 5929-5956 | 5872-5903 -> 0.002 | 1.52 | 1.52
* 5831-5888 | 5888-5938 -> -0.111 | 1.55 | 1.44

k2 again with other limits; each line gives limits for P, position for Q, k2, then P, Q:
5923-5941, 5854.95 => -25.6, 27.1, 1.55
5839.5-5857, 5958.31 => -24.5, 26.1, 1.55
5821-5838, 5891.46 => -25.1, 26.4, 1.37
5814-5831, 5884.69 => -24.9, 26.4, 1.5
